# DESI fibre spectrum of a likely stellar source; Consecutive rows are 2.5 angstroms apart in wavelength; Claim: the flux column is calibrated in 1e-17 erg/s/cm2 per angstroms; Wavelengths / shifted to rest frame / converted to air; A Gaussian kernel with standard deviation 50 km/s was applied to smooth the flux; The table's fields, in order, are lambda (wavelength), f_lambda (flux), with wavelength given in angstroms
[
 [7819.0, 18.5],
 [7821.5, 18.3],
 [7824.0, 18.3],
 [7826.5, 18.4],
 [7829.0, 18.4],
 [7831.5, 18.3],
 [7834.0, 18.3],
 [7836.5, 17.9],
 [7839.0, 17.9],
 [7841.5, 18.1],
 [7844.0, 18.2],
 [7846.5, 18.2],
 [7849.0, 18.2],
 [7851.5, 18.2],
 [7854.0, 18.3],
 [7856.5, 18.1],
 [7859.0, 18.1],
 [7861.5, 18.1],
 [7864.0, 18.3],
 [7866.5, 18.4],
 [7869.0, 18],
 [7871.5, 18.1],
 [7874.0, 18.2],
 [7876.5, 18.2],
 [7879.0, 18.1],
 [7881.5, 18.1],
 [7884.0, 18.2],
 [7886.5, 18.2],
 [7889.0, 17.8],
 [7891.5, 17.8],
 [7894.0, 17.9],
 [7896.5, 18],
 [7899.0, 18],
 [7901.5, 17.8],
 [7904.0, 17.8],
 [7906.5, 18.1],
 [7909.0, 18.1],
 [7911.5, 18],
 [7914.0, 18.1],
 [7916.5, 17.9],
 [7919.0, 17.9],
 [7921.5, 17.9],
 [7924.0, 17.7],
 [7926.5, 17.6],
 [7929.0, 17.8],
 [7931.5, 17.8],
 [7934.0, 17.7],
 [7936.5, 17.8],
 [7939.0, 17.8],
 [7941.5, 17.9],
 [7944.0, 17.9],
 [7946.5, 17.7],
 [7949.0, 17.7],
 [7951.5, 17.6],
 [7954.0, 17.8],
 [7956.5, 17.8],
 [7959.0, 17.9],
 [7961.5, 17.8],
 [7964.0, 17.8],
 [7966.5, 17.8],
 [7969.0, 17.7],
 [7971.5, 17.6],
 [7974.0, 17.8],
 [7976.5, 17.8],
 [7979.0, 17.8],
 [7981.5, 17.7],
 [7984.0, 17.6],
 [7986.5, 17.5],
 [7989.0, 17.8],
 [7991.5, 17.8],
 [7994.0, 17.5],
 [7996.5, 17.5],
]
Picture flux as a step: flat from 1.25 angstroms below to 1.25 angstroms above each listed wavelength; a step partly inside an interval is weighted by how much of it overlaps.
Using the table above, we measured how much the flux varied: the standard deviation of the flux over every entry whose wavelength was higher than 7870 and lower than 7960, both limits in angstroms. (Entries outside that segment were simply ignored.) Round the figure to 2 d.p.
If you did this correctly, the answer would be 0.17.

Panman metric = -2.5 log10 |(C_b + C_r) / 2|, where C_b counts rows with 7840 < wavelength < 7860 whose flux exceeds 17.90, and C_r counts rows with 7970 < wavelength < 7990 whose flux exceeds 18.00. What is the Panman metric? -1.5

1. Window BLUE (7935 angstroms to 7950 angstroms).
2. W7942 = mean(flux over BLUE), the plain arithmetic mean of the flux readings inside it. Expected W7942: 17.8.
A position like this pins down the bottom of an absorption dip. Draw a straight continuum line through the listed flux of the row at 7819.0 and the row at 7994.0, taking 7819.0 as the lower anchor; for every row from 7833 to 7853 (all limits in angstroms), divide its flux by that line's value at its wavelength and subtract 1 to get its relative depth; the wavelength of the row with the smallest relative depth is 7836.5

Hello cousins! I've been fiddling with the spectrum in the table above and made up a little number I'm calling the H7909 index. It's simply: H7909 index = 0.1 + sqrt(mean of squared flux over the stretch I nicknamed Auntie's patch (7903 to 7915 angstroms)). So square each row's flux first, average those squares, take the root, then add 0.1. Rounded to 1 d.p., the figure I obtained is 18.1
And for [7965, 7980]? 17.9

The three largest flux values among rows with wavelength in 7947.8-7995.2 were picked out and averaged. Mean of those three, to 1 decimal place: 17.8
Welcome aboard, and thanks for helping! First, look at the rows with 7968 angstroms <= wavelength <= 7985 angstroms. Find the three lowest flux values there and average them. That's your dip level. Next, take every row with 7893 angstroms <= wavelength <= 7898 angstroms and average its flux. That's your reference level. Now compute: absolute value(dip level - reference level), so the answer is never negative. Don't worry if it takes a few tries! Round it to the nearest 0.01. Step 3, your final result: 0.32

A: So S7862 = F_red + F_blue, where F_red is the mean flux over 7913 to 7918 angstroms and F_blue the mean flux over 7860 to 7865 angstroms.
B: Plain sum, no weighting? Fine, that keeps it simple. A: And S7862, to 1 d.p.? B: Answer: 36.2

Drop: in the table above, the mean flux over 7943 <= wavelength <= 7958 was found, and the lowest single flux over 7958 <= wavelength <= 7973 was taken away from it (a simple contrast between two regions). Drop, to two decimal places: 0.15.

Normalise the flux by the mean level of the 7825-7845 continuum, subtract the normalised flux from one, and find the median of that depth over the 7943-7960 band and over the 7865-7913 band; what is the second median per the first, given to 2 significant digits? 0.23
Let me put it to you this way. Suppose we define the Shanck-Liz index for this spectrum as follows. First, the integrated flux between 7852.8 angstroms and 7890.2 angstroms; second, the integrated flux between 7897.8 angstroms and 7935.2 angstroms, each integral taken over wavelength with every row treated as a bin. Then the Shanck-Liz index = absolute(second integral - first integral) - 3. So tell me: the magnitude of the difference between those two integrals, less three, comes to 7.0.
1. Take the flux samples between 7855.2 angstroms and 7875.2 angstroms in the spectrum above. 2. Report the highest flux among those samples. 18.4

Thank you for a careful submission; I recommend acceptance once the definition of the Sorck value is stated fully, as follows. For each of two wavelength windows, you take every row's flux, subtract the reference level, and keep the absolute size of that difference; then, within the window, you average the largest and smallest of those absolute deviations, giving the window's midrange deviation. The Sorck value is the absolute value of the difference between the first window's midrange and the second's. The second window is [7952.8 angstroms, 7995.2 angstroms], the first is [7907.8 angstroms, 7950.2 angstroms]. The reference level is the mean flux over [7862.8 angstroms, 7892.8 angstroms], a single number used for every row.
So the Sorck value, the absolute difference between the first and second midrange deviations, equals 0.15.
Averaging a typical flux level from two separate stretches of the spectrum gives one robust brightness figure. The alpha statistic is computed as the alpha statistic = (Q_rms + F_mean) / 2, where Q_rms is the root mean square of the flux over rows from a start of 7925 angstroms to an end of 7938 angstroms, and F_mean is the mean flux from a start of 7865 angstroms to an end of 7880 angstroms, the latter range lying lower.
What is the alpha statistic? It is 18.0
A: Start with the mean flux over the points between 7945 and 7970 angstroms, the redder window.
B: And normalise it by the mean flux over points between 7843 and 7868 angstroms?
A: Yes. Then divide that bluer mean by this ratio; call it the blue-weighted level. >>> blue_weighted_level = 18.7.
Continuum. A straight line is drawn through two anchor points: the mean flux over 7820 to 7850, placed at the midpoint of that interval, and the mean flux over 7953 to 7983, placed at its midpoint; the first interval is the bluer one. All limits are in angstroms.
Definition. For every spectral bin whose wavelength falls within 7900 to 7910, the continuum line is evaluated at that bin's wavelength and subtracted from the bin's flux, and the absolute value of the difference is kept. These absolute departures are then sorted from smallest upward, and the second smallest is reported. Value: 0.13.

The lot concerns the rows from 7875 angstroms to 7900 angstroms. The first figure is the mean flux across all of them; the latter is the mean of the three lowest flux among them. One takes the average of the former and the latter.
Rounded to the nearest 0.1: 17.9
